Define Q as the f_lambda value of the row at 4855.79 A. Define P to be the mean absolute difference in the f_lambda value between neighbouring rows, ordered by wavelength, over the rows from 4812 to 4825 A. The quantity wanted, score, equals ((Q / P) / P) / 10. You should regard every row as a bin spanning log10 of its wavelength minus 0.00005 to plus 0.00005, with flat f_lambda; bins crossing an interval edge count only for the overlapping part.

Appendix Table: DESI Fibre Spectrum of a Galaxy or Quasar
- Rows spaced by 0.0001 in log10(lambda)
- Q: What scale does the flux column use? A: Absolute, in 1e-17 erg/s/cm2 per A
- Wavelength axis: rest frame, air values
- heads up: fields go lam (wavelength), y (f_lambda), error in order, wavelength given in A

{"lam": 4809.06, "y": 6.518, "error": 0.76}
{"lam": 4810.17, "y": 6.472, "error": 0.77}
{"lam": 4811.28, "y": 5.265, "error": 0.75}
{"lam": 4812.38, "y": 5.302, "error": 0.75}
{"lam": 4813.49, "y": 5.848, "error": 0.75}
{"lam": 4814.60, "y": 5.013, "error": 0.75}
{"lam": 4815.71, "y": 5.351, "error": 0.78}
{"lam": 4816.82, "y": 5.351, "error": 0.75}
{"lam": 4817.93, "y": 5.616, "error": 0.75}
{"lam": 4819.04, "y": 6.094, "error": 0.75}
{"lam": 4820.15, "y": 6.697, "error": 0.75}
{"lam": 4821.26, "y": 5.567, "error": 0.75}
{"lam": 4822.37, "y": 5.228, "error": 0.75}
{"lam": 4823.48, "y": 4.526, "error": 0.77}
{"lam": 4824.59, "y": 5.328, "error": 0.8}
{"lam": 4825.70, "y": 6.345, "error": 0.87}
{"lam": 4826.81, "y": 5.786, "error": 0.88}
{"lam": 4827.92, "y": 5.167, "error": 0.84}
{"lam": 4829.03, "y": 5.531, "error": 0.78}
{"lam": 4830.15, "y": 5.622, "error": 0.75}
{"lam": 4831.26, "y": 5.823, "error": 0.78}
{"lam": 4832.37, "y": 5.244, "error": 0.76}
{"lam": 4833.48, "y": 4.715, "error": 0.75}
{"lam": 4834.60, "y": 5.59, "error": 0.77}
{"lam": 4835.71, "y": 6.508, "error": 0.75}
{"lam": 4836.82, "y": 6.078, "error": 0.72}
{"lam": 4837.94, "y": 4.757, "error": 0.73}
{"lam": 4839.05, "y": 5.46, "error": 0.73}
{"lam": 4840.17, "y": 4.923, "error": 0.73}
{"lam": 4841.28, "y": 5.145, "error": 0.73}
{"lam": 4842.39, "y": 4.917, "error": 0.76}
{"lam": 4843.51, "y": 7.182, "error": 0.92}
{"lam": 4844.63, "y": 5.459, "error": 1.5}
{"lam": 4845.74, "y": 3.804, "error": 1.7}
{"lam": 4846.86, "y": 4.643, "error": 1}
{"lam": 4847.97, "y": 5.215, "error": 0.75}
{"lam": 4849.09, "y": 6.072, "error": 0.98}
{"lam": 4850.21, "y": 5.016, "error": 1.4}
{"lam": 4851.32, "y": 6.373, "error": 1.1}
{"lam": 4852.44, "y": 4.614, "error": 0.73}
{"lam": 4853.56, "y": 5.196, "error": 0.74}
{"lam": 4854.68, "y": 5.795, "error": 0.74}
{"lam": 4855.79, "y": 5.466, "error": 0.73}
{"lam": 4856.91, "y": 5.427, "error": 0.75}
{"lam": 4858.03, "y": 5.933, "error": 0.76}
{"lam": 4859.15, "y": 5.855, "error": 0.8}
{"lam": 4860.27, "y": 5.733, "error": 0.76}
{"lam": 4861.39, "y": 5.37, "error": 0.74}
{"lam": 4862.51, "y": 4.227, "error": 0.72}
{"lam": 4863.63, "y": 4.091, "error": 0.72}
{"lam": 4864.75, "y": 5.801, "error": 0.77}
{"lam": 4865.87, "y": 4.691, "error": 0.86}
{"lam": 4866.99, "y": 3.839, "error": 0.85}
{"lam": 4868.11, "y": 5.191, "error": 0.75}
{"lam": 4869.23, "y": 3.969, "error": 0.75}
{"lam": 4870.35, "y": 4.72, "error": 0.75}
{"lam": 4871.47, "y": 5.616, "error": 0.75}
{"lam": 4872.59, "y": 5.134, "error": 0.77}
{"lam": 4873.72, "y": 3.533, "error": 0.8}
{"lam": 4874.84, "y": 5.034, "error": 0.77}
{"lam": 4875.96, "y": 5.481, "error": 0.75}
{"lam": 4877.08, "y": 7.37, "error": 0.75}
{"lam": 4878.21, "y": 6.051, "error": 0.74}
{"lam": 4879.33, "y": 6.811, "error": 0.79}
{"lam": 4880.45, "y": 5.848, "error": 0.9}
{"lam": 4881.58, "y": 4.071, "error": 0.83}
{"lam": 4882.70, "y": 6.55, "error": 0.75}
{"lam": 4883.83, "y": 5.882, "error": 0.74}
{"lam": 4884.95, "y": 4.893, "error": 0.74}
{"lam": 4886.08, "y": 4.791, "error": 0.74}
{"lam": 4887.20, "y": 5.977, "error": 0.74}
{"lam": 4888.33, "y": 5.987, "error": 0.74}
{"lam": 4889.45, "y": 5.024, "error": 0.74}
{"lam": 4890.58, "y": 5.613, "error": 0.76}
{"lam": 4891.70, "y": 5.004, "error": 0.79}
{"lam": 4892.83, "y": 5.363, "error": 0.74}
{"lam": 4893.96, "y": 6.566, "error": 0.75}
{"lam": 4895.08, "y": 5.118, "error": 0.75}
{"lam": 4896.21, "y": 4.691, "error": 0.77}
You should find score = 1.81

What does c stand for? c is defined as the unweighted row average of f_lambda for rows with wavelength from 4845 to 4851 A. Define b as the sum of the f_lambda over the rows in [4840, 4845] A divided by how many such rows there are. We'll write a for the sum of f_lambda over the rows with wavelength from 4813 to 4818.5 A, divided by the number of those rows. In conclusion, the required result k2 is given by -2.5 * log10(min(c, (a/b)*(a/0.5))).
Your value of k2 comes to -1.74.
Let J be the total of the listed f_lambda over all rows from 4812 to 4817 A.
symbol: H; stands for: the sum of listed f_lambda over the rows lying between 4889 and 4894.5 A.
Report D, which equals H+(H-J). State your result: 28.3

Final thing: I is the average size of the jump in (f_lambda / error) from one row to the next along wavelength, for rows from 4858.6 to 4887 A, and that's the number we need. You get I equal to 1.40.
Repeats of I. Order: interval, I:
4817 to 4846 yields 0.95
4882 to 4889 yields 0.78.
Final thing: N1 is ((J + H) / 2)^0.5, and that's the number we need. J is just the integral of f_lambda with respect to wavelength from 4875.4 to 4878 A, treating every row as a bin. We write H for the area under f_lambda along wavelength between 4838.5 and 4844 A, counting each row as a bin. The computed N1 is 4.8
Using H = 30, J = 17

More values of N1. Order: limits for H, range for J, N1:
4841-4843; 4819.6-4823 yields 3.9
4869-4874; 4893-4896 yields 4.5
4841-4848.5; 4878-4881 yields 5.4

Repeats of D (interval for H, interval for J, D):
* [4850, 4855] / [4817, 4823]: 24.8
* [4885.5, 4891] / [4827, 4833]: 27.4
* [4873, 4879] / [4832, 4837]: 26.8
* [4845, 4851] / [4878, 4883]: 20.2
